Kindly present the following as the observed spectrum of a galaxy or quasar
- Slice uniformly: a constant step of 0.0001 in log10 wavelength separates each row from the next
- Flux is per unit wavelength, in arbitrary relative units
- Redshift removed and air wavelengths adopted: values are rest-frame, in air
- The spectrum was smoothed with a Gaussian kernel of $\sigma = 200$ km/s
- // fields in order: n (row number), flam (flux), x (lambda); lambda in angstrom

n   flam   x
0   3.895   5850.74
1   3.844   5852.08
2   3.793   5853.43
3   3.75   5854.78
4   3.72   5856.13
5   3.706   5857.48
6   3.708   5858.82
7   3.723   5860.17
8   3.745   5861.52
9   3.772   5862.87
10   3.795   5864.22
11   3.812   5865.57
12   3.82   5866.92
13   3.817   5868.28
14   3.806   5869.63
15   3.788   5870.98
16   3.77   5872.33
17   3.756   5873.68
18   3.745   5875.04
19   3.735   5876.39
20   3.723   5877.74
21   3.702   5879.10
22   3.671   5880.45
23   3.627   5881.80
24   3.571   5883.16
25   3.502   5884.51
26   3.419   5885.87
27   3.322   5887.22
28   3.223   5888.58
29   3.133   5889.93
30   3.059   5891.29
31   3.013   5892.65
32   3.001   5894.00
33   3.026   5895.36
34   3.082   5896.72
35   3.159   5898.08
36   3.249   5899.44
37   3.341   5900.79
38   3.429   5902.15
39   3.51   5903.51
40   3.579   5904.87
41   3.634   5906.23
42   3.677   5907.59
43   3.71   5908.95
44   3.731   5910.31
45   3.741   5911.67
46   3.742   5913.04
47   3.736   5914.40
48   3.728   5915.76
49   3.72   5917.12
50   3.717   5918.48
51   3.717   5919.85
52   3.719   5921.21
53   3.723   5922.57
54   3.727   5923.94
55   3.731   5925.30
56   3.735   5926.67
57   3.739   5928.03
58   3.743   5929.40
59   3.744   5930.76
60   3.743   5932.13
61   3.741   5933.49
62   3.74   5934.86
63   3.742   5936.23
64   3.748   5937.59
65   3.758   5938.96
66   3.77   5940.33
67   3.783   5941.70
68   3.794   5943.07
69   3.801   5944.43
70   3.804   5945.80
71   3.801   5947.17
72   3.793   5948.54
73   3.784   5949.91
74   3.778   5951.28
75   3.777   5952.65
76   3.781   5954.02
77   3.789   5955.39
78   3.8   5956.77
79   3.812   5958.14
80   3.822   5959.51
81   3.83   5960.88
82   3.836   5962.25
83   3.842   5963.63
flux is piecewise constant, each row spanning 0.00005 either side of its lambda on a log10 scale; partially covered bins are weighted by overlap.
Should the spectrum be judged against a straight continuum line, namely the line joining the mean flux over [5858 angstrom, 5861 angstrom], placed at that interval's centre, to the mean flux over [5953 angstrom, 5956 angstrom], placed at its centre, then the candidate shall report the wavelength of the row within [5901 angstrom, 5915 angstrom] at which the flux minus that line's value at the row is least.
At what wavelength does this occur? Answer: 5902.15 angstrom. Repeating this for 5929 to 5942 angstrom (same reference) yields 5934.86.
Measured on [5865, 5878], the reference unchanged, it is 5877.74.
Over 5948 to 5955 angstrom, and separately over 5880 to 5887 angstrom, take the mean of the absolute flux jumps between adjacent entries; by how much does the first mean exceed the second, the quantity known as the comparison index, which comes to -0.058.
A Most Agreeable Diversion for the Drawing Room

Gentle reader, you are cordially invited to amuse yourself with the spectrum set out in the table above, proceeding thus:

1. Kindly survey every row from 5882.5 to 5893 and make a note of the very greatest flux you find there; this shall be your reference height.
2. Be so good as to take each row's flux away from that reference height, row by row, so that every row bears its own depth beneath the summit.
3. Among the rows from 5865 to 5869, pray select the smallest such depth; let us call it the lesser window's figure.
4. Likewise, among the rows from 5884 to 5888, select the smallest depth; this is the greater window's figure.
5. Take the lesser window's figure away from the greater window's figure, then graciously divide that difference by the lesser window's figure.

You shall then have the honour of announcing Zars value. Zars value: -1.3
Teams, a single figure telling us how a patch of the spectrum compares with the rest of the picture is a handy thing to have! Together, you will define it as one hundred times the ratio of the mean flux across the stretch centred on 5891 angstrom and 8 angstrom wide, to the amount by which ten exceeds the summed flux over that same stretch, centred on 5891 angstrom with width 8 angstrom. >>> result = -36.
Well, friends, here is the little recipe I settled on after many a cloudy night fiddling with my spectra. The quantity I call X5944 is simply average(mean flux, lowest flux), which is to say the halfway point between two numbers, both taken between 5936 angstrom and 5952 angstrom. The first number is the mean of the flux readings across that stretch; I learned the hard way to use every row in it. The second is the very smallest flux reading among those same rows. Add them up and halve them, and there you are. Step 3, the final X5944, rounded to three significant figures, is 3.76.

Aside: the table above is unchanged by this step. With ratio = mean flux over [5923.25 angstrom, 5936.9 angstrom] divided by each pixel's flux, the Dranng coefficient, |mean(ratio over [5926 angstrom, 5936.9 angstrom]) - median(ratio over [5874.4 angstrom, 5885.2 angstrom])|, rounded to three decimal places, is 0.015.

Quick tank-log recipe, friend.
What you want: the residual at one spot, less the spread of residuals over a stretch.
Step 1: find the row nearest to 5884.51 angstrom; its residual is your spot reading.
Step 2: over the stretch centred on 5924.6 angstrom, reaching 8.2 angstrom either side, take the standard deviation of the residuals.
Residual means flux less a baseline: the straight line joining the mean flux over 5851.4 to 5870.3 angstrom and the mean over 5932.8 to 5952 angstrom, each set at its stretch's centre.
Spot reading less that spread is -0.28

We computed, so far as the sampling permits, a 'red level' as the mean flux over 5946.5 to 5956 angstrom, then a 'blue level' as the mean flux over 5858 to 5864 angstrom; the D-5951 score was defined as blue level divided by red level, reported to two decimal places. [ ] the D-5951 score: 0.99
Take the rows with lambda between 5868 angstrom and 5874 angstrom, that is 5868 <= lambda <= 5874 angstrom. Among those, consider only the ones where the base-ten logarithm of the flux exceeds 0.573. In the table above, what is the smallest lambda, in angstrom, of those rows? 5868.28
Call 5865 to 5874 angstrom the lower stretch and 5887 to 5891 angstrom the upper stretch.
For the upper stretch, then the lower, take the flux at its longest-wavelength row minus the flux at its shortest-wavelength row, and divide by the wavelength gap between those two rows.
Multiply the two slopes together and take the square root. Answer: 0.0219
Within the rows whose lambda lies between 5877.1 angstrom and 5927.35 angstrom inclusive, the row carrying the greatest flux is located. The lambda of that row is 5913.04 angstrom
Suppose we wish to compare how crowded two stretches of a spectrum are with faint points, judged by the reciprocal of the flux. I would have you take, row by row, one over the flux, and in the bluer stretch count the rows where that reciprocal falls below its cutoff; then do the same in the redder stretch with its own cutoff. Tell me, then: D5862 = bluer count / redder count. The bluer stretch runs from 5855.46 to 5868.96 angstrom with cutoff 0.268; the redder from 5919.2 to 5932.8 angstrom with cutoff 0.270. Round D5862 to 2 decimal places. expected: 0.60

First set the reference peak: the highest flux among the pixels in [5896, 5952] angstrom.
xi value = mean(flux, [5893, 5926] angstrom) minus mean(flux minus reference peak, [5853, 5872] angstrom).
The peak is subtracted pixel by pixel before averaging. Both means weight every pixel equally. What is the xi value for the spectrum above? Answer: 3.58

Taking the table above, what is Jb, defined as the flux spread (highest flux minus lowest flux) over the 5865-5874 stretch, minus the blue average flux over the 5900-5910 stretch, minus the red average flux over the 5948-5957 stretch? -7.28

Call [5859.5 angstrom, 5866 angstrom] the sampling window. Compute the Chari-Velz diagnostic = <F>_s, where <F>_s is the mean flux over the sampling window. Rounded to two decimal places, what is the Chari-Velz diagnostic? 3.77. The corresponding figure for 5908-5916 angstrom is 3.73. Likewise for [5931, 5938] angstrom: 3.74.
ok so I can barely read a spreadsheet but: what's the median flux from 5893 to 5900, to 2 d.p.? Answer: 3.08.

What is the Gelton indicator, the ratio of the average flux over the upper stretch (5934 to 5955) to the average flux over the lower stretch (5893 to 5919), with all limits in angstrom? 1.08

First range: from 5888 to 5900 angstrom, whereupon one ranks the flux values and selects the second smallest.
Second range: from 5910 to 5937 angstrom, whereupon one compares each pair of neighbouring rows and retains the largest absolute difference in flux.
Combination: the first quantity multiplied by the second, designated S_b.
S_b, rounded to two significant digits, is 0.030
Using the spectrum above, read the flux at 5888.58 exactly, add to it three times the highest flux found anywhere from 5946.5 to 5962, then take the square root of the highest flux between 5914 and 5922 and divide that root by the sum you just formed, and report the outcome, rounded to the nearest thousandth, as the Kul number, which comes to 0.131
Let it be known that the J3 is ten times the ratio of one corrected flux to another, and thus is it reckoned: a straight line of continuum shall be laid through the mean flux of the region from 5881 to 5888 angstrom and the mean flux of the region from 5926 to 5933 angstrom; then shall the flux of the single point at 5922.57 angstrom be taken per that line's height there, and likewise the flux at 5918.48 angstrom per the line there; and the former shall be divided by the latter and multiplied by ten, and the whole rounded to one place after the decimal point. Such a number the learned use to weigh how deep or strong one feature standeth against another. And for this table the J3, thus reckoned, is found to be 10.0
